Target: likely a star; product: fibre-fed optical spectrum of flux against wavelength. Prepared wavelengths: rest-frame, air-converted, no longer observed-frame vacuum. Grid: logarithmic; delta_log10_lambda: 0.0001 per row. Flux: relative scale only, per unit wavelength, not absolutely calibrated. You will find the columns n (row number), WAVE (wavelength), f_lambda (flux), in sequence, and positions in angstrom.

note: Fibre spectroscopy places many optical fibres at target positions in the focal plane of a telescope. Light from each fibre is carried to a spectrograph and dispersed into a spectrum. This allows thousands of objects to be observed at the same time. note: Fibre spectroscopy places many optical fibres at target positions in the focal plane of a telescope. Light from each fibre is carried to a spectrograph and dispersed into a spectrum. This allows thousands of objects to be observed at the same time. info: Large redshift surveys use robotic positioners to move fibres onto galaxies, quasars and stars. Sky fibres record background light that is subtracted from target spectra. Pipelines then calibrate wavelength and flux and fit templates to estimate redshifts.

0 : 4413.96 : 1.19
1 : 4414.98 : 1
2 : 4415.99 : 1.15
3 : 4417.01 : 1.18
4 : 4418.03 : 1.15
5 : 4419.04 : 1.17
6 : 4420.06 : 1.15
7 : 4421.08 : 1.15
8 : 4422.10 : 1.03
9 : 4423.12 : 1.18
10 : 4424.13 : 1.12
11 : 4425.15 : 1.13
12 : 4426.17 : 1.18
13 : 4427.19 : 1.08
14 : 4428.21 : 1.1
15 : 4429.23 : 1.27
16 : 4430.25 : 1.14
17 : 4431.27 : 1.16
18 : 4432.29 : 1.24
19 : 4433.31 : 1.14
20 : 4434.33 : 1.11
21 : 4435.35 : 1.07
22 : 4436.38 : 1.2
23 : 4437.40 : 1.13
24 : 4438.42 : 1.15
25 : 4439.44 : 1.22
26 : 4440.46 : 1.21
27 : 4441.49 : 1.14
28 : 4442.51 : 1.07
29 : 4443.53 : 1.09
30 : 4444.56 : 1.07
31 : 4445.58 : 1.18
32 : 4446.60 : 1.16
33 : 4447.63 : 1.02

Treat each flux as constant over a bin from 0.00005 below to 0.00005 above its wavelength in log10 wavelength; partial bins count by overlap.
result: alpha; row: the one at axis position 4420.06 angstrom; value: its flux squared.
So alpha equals 1.32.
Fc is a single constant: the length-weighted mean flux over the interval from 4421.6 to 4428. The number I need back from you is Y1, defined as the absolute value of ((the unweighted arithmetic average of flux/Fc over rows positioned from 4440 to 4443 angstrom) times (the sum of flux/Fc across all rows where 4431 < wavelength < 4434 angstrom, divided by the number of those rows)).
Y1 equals 1.07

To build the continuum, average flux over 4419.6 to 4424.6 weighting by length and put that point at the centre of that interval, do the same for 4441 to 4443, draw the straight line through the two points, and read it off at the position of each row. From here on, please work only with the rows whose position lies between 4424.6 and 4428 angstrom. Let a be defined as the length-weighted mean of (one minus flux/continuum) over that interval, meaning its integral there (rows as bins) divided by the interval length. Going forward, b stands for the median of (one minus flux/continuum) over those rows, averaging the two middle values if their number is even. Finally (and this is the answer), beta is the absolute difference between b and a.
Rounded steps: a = 0.00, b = -0.01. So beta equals 0.001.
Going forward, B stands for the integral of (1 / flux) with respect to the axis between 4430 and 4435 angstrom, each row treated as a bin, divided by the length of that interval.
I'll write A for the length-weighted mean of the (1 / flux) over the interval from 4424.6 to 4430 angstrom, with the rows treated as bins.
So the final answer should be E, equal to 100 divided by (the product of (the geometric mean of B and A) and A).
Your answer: 132.2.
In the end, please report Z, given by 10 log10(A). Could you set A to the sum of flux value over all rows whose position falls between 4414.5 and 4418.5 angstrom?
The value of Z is 6.51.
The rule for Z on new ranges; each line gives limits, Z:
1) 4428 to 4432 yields 6.69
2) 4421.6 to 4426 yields 6.49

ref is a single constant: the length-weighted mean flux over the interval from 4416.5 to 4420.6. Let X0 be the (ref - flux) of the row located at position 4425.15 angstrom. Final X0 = 0.032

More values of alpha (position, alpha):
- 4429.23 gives 1.61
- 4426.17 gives 1.39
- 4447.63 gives 1.04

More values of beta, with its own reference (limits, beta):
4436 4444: 0.005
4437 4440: 0.017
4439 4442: 0.019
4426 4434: 0.009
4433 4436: 0.001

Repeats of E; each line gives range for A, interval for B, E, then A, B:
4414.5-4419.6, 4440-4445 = 126.1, 0.888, 0.90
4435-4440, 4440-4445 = 131.1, 0.866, 0.90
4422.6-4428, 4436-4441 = 131.1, 0.882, 0.85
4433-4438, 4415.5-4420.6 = 129.2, 0.886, 0.86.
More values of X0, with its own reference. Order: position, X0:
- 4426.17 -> -0.018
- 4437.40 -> 0.032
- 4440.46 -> -0.048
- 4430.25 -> 0.022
